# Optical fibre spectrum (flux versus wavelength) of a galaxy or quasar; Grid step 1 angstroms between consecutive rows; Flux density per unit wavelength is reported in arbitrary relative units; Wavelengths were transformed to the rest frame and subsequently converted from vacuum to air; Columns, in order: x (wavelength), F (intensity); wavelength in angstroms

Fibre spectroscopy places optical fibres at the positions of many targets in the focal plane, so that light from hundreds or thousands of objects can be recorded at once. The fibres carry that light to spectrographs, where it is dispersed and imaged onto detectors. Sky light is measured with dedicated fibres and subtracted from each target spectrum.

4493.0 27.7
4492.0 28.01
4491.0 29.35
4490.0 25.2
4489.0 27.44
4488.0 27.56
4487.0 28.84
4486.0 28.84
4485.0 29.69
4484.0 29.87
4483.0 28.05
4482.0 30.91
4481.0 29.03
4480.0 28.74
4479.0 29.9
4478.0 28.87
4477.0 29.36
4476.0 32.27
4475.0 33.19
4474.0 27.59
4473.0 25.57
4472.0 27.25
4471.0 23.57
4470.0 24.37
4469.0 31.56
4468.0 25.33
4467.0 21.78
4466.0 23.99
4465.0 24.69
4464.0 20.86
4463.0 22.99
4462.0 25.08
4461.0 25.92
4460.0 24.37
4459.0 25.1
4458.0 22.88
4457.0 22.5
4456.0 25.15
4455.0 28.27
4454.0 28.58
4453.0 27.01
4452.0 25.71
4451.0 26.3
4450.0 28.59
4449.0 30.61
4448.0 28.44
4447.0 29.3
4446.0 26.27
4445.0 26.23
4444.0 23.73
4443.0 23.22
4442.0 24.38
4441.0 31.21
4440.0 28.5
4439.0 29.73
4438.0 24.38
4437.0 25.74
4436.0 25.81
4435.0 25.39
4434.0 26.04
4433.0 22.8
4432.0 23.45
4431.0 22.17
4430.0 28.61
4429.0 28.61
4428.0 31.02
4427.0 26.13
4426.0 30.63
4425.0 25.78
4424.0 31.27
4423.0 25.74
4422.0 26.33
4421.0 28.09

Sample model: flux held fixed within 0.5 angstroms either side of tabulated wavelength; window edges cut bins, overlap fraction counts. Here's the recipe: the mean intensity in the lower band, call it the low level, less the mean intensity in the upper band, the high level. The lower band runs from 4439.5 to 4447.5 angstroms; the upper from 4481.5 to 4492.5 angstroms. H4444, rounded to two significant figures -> -1.9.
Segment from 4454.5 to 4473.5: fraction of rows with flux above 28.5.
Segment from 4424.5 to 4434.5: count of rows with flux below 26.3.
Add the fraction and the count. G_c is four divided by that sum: 0.66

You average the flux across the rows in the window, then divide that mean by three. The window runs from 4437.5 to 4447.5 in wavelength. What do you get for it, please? 8.90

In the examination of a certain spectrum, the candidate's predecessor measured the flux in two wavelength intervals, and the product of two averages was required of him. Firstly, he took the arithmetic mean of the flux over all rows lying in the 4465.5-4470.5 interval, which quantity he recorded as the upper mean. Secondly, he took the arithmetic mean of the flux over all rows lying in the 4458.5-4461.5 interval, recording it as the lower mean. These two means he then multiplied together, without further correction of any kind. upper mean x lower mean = 638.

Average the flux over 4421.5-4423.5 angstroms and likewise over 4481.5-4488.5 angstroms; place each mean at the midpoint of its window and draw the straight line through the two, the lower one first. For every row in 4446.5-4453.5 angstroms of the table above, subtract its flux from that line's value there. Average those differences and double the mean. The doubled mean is -1.2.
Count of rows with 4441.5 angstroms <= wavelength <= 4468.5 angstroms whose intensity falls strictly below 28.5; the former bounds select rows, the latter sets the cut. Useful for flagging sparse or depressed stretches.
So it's 23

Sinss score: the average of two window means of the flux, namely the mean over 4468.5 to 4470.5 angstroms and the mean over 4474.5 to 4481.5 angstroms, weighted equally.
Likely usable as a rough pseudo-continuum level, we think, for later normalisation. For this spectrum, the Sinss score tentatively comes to 29.1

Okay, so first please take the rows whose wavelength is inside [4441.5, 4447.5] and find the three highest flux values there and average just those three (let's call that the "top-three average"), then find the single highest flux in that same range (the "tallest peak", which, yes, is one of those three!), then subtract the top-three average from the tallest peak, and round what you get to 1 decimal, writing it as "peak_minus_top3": 2.0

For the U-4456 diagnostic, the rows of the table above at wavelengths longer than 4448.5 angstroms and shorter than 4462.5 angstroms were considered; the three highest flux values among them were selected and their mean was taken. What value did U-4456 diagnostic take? 29.3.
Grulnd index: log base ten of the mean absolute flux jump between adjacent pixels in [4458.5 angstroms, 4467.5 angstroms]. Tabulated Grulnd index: 0.25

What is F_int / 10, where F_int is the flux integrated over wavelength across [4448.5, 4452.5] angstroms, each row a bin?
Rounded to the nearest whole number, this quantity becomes 11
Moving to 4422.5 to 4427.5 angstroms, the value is 14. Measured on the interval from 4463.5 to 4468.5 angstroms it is 12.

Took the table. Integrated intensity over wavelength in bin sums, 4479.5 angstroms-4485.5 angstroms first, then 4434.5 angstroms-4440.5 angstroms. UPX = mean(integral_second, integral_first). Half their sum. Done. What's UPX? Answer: 168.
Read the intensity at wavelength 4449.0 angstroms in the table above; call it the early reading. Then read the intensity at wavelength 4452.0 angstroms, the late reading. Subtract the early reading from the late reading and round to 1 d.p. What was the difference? -4.9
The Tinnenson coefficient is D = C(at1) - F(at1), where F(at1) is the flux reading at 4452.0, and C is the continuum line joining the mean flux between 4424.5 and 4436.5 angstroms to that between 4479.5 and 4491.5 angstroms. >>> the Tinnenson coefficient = 2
